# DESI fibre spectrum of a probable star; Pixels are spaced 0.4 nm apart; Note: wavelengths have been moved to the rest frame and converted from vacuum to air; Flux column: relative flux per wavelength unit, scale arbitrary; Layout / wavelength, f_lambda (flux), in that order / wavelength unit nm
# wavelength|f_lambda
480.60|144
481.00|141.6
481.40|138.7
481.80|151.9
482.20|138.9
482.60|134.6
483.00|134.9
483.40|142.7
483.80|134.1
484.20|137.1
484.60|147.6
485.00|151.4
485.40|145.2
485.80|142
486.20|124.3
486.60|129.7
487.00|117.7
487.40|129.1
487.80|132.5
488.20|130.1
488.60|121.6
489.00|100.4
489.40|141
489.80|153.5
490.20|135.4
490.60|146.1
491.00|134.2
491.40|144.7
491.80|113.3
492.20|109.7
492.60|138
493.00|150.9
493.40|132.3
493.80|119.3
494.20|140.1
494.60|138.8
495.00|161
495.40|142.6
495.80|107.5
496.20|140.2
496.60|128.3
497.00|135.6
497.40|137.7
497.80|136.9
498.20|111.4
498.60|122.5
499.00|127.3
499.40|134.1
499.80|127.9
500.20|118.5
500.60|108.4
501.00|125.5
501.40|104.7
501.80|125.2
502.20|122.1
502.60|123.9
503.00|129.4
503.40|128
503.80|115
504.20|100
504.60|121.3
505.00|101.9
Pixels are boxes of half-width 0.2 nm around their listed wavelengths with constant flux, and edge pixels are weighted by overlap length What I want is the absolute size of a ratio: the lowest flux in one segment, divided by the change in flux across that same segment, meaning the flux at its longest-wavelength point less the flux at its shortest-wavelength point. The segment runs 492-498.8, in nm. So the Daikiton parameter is 8.4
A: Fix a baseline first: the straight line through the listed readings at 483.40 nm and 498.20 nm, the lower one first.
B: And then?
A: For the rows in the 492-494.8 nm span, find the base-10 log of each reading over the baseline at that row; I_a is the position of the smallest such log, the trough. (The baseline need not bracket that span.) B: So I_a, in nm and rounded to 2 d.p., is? 492.20 nm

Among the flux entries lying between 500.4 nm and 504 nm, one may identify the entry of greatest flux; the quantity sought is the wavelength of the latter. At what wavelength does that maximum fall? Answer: 503.00 nm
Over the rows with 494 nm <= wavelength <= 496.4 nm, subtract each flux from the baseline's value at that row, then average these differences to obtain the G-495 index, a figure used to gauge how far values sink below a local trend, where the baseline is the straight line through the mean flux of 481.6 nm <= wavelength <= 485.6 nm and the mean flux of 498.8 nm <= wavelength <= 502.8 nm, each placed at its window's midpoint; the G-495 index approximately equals -10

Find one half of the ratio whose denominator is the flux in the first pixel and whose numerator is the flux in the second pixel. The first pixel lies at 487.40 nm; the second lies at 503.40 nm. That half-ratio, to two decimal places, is 0.50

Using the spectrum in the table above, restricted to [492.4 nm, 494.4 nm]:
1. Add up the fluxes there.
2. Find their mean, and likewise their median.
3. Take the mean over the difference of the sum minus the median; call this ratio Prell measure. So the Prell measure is 0.251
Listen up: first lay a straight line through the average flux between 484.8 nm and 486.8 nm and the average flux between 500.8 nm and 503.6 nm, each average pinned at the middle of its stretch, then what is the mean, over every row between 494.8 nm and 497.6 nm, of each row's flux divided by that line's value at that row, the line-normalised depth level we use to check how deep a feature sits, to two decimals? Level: 1.06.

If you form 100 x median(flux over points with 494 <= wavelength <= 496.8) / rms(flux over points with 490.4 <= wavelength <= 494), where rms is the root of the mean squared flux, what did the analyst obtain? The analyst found 105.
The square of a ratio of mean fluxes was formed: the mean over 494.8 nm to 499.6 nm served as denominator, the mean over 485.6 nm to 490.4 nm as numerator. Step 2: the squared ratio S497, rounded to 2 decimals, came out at 0.97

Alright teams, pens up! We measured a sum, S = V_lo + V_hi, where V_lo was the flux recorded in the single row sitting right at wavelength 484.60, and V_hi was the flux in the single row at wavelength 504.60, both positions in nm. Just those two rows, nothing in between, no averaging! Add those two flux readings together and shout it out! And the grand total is 269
